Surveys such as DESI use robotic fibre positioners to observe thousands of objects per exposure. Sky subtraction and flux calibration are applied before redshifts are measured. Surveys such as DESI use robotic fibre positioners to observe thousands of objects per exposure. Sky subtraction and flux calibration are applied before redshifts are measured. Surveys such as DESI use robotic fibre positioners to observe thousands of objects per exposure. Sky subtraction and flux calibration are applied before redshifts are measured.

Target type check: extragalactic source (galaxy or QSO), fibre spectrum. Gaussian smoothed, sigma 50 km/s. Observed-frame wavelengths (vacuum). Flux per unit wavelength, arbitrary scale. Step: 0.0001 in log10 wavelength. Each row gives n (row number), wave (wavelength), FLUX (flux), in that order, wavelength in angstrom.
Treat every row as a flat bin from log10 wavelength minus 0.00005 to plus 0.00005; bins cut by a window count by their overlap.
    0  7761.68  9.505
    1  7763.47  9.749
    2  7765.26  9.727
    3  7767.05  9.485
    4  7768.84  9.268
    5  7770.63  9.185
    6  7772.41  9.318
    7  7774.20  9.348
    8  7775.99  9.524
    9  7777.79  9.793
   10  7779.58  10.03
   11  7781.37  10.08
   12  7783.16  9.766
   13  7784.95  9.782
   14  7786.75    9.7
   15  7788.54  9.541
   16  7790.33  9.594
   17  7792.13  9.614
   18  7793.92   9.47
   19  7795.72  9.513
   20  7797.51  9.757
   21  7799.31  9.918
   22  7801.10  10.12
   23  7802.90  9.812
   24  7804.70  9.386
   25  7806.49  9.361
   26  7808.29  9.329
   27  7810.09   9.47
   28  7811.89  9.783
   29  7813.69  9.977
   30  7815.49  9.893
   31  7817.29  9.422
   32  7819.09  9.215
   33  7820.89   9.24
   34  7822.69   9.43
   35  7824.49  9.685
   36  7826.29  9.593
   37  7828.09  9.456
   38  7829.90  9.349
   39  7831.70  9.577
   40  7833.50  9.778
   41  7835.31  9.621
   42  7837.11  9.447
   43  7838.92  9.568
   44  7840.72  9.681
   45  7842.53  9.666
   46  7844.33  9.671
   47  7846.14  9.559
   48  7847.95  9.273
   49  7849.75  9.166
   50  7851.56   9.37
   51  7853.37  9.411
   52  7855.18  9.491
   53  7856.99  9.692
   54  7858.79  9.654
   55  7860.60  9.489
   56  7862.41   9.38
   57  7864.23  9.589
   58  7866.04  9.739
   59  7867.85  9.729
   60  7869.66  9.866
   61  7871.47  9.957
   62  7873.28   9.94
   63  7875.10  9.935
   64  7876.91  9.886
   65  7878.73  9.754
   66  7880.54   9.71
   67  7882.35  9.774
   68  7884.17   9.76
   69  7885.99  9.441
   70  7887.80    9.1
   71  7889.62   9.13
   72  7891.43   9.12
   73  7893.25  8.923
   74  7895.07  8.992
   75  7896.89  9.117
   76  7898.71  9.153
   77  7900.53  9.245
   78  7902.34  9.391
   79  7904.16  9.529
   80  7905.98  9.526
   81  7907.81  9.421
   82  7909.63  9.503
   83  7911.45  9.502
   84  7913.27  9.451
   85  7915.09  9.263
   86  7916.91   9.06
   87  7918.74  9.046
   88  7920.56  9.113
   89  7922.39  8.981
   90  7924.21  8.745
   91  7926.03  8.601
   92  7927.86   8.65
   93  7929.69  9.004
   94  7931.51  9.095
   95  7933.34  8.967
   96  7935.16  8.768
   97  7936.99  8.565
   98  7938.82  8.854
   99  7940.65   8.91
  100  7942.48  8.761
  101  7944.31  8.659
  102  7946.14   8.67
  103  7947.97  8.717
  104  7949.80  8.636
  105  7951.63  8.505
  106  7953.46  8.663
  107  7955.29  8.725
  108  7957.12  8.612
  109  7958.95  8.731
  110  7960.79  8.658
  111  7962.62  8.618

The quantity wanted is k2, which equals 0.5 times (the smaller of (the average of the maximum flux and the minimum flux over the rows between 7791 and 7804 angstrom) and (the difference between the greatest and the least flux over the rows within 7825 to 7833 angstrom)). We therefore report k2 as 0.12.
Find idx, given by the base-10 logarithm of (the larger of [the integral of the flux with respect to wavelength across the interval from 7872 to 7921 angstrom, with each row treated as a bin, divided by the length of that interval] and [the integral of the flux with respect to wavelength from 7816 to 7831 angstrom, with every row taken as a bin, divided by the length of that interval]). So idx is 0.975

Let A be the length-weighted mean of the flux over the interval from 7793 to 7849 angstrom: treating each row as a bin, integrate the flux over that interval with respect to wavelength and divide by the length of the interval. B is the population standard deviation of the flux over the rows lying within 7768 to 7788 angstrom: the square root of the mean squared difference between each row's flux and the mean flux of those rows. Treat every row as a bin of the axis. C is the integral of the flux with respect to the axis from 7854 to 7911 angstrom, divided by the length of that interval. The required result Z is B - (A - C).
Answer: 0.2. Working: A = 9.58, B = 0.29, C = 9.5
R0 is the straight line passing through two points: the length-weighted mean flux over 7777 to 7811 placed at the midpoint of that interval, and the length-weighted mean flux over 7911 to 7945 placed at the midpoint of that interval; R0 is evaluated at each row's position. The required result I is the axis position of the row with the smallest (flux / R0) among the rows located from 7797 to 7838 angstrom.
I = 7819.09 angstrom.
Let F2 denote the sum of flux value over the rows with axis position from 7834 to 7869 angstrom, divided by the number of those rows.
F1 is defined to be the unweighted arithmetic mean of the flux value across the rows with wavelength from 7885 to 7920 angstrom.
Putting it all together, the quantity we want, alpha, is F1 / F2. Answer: 0.97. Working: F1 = 9.3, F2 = 9.54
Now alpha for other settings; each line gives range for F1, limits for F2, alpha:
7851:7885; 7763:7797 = 1.01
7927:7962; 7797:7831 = 0.91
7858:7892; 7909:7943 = 1.07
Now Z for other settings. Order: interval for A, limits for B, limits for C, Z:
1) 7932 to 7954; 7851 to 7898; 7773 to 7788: 1.3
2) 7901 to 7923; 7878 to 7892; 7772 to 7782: 0.7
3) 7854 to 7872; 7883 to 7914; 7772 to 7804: 0.3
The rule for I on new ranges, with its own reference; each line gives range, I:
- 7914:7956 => 7926.03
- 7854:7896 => 7893.25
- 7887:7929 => 7926.03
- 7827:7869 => 7849.75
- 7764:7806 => 7770.63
